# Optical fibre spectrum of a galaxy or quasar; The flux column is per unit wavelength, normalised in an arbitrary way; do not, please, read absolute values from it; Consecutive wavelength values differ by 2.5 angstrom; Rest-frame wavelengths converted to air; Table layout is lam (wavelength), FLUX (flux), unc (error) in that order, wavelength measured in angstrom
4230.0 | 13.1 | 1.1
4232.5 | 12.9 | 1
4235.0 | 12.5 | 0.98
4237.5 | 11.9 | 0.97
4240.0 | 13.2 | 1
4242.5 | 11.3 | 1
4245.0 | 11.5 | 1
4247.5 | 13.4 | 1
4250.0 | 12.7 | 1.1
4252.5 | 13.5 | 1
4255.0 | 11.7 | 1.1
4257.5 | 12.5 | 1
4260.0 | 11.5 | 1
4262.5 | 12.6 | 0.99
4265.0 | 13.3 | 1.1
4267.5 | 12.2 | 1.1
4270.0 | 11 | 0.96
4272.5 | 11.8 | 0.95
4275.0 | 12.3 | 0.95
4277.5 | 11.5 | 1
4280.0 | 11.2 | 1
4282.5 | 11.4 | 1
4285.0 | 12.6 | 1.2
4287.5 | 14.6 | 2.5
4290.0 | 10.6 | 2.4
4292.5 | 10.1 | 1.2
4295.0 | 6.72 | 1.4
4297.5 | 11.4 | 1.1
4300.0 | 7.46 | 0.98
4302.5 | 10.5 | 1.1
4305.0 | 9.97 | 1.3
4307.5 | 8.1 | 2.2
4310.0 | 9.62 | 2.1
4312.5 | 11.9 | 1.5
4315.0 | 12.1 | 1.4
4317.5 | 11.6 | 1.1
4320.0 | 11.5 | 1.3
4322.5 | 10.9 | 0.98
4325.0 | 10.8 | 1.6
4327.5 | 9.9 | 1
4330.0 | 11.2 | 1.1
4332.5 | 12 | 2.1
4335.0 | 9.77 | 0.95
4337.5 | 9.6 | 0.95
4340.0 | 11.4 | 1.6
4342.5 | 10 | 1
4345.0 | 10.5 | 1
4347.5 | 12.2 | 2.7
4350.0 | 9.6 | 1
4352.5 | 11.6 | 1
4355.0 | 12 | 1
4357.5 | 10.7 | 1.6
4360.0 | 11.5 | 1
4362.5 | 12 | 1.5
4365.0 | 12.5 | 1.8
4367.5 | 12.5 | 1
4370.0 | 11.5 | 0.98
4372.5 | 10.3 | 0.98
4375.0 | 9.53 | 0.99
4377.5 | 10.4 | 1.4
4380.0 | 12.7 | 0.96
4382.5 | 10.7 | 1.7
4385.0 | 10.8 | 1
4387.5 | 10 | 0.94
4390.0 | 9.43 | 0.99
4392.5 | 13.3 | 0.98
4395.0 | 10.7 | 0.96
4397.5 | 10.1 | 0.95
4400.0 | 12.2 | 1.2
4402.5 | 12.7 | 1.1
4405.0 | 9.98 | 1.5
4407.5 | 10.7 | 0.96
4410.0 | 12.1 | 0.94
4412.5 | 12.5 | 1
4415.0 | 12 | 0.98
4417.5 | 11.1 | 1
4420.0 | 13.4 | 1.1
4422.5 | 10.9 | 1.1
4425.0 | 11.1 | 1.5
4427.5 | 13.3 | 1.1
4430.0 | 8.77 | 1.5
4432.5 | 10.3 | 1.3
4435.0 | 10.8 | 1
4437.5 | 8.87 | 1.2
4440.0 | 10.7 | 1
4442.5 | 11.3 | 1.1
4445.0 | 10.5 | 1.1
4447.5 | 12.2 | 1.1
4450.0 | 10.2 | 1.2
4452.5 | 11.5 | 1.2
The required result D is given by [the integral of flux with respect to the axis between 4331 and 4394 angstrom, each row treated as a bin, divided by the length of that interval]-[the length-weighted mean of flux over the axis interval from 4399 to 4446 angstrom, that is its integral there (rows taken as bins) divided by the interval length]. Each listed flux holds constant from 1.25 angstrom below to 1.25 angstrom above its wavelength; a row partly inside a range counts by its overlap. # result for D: -0.2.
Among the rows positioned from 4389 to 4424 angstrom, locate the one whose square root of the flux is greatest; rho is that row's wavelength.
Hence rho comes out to 4420.0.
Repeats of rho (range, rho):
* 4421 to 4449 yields 4427.5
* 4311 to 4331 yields 4315.0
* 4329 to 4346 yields 4332.5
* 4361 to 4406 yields 4392.5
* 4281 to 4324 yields 4287.5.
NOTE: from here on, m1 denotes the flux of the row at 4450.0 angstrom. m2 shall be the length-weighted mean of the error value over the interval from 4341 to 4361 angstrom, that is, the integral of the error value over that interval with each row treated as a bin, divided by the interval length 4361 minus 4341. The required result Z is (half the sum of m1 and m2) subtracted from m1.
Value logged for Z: 4.45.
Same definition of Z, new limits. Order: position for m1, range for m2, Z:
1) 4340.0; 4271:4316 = 5.00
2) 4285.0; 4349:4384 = 5.70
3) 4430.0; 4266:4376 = 3.73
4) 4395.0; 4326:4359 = 4.70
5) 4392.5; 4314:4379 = 6.02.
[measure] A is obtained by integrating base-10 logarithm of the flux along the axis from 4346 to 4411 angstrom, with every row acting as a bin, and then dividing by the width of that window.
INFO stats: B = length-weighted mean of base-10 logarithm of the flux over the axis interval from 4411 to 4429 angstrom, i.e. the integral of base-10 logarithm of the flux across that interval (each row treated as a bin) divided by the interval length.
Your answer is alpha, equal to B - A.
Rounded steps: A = 1.048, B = 1.077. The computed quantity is 0.03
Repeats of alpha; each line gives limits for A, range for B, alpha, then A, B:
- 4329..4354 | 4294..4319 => -0.04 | 1.031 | 0.991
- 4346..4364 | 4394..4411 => -0.01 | 1.055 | 1.048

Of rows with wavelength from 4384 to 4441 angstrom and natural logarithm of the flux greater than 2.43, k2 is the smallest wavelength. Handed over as 4392.5 angstrom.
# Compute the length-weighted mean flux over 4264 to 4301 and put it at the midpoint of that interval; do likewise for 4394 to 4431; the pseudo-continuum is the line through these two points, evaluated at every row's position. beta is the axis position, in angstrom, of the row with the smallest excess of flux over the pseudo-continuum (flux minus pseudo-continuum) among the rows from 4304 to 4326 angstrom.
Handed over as 4307.5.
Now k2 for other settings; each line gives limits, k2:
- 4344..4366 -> 4347.5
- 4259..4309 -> 4260.0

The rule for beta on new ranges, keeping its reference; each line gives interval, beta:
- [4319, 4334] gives 4327.5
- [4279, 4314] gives 4295.0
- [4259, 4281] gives 4270.0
